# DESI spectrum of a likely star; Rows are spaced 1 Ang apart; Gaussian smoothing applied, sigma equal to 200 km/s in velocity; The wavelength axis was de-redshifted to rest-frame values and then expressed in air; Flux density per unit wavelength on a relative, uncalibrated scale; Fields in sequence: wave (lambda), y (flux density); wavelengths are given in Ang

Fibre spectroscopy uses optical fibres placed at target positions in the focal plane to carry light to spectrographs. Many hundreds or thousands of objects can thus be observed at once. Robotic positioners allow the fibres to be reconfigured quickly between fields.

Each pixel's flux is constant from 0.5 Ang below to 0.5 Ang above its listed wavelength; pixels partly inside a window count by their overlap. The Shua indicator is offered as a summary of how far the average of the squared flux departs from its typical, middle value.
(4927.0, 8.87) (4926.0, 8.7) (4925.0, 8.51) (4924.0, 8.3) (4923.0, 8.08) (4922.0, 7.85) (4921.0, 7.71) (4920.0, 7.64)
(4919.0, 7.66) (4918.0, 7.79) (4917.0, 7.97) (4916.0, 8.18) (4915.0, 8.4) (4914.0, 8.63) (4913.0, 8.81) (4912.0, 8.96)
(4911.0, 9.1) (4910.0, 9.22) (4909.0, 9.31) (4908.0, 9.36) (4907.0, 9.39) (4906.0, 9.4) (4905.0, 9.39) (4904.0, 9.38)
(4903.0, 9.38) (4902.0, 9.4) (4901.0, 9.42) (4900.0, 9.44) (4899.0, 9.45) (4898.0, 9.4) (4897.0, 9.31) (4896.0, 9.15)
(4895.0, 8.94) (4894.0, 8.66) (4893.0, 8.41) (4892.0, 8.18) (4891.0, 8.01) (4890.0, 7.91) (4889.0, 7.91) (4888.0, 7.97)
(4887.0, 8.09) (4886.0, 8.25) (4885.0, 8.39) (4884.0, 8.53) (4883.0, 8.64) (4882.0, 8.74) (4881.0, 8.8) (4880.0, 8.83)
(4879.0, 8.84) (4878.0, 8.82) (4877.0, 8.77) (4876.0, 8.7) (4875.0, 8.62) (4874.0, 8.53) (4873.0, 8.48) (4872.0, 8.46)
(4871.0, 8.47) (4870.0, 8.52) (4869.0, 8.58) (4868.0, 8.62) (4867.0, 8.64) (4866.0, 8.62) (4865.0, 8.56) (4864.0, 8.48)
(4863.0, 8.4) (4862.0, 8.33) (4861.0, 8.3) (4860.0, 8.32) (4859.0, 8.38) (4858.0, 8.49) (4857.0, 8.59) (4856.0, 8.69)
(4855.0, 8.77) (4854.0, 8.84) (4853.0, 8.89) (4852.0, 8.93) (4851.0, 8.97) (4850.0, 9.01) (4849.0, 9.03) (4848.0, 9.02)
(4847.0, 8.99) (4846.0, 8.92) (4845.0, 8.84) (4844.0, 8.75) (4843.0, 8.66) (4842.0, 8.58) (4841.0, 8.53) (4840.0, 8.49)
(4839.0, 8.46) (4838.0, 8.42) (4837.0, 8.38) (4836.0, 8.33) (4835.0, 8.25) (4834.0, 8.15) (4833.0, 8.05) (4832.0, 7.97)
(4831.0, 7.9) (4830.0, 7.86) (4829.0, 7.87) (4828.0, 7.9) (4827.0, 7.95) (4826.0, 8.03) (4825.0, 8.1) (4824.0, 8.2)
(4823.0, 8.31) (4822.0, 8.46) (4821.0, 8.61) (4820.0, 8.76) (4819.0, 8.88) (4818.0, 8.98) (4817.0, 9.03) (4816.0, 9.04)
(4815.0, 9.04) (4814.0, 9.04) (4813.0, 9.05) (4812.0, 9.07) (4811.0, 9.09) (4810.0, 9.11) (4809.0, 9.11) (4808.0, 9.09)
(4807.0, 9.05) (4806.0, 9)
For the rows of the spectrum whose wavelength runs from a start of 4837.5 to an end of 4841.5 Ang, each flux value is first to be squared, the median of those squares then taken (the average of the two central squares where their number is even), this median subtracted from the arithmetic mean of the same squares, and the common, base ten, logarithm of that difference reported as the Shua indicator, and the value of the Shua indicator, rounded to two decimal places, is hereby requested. -2.85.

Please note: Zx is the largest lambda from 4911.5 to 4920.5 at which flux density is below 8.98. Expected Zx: 4920.0 Ang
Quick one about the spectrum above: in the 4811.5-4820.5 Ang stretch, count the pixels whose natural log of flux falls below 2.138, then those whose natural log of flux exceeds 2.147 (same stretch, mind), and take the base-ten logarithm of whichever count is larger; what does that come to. 0.95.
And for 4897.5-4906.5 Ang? 0.95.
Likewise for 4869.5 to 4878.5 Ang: 0.60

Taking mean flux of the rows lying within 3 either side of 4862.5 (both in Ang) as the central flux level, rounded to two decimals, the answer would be 8.40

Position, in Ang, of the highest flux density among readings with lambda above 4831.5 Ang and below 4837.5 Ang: 4837.0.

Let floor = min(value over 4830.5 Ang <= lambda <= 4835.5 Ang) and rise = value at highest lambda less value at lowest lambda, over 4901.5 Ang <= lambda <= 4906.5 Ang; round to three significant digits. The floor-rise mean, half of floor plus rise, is 3.95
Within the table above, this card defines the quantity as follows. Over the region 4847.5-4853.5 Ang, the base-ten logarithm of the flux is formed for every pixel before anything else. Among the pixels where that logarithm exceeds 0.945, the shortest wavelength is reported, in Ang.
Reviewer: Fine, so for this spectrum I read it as 4848.0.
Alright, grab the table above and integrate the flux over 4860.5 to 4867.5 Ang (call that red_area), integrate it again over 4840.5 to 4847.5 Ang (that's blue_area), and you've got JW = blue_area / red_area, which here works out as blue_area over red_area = 1.03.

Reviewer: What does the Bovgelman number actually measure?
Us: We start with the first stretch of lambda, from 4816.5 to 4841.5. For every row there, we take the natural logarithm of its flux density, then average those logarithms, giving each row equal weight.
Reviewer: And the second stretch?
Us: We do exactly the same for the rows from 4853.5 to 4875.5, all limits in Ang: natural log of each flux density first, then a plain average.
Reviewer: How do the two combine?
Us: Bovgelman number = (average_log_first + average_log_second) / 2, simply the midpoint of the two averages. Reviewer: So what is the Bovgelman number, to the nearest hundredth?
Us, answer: 2.13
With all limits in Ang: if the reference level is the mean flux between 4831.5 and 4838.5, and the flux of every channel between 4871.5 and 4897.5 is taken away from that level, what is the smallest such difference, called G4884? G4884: -1.09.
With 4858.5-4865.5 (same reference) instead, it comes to -0.34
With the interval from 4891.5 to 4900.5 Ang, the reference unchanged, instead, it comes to -1.23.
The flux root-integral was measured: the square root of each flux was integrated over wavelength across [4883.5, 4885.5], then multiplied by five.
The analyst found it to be 29.1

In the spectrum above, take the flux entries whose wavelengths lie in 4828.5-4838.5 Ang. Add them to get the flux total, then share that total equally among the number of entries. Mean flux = 8.12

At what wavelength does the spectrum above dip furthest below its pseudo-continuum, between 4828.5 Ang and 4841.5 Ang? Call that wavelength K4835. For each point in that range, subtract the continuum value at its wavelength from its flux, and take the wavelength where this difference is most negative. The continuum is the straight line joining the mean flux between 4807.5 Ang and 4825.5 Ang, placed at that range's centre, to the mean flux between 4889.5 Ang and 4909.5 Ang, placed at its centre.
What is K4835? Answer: 4830.0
